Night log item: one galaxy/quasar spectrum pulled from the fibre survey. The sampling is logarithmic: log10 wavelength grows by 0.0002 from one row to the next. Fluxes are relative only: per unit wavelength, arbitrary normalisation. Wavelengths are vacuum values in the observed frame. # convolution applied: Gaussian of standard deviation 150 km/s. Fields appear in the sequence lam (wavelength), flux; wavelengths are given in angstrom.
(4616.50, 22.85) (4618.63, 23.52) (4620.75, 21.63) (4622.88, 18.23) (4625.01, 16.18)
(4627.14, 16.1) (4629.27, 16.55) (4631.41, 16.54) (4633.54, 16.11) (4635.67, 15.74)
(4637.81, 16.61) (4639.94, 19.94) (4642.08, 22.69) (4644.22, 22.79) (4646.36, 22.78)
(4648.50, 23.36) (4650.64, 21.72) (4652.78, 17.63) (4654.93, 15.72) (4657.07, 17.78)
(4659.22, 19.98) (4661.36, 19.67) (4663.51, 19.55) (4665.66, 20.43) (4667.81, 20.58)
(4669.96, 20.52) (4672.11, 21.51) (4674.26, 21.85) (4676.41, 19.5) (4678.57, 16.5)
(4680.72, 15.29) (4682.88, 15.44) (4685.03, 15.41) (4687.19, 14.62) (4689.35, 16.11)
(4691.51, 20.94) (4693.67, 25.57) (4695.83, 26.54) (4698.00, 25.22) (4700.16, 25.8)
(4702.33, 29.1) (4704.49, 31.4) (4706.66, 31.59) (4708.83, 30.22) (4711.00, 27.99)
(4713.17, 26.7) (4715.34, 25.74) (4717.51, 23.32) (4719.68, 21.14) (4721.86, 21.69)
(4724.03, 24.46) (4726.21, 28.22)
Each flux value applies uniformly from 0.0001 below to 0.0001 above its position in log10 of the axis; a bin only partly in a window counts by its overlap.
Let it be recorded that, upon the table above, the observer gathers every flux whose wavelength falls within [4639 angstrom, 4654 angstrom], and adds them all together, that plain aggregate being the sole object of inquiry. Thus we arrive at 151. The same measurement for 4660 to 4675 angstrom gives 144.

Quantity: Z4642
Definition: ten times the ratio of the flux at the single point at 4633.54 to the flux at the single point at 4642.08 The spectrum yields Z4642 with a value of 7.1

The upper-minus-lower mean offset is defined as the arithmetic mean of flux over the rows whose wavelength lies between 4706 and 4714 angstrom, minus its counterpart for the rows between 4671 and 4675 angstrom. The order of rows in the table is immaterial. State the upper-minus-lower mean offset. 7.4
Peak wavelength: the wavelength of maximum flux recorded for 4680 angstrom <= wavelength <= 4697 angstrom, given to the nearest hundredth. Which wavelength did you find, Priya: 4695.83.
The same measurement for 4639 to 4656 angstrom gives 4648.50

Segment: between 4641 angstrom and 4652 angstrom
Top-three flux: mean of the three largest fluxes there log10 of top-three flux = 1.36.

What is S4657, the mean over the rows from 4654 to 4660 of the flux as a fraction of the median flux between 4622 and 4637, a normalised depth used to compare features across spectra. 1.10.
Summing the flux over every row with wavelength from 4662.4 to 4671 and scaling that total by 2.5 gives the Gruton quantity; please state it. 203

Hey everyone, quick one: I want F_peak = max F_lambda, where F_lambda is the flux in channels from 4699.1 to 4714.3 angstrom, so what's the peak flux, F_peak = 31.59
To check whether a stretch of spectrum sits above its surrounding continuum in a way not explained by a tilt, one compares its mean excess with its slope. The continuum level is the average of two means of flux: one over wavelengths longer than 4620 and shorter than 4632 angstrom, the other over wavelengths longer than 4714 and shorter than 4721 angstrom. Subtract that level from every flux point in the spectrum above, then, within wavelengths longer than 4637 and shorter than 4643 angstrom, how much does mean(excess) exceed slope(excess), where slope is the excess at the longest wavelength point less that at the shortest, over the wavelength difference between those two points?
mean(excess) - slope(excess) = -2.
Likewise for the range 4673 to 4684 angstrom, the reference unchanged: -2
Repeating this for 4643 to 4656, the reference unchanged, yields 1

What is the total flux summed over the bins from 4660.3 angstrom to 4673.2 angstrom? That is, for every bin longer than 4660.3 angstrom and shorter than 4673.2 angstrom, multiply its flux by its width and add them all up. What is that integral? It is 263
